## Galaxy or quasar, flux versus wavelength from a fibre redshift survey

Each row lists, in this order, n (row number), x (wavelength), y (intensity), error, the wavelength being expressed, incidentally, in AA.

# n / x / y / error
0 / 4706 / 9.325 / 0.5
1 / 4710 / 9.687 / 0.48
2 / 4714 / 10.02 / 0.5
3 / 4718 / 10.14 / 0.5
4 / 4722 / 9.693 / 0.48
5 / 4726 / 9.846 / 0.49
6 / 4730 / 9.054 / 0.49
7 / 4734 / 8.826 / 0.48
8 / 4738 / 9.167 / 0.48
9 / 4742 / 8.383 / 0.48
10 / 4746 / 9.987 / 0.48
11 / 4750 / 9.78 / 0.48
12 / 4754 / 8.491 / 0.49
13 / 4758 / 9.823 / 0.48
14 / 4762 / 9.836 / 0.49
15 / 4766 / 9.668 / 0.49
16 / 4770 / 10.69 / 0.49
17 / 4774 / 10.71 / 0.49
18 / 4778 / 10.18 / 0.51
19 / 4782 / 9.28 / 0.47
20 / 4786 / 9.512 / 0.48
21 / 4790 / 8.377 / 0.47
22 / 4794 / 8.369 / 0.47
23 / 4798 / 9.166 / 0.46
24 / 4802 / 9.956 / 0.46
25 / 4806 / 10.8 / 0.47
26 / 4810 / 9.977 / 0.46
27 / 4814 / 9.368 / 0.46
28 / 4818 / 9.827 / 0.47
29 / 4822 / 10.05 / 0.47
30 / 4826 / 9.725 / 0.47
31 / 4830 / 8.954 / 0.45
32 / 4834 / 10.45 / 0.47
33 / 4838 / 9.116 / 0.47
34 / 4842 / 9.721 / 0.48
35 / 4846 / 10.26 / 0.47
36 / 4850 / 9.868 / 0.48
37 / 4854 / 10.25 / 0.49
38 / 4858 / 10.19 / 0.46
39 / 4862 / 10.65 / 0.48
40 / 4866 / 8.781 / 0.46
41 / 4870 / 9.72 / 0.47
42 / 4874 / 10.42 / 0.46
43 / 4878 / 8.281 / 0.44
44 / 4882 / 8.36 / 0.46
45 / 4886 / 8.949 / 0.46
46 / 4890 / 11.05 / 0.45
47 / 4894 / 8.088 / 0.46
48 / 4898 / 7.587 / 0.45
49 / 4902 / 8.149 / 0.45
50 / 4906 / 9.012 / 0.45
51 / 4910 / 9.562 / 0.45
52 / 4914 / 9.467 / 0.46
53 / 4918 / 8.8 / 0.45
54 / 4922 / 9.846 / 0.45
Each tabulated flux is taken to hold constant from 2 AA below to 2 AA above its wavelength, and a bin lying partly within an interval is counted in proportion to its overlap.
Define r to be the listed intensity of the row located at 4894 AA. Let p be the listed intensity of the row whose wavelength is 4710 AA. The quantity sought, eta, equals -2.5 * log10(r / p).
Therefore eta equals 0.20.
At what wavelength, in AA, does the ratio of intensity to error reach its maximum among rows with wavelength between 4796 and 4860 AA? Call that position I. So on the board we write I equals 4806 AA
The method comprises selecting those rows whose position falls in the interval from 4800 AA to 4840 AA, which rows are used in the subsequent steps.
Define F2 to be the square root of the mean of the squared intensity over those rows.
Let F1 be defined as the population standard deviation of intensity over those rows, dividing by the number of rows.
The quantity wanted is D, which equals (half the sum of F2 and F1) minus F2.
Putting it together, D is -4.65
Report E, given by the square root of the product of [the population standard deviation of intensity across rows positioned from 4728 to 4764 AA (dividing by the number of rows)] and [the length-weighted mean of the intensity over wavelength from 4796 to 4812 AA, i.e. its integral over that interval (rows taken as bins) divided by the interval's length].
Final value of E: 2.41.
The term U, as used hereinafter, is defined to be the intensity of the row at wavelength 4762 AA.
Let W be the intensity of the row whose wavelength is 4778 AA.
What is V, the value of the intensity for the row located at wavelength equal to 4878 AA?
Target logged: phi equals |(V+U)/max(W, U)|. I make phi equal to 1.78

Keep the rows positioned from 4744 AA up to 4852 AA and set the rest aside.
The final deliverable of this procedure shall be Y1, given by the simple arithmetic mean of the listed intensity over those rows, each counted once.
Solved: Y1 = 9.70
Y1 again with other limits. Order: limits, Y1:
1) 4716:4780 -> 9.64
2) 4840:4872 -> 9.93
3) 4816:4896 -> 9.64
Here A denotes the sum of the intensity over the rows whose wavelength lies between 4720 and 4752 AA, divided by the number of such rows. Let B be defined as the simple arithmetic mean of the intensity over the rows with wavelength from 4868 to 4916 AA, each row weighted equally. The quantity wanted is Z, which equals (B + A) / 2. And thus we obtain 9.20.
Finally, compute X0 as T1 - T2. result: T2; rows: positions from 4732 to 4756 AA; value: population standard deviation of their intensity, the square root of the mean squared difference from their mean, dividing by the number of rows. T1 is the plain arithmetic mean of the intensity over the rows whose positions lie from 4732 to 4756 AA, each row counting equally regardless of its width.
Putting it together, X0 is 8.50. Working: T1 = 9.11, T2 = 0.61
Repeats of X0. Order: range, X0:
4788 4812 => 8.55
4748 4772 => 9.07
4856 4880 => 8.81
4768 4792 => 8.96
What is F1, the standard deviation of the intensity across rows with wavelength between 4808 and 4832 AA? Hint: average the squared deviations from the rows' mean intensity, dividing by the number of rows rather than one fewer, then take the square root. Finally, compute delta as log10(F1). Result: -0.42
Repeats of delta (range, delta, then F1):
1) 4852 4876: -0.21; 0.61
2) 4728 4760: -0.24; 0.58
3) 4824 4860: -0.31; 0.49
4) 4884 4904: 0.09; 1.22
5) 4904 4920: -0.50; 0.32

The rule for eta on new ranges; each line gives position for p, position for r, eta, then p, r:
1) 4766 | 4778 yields -0.06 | 9.668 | 10.18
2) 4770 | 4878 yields 0.28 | 10.69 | 8.281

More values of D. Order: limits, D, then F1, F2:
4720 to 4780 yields -4.48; 0.7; 9.63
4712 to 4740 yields -4.54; 0.5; 9.55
